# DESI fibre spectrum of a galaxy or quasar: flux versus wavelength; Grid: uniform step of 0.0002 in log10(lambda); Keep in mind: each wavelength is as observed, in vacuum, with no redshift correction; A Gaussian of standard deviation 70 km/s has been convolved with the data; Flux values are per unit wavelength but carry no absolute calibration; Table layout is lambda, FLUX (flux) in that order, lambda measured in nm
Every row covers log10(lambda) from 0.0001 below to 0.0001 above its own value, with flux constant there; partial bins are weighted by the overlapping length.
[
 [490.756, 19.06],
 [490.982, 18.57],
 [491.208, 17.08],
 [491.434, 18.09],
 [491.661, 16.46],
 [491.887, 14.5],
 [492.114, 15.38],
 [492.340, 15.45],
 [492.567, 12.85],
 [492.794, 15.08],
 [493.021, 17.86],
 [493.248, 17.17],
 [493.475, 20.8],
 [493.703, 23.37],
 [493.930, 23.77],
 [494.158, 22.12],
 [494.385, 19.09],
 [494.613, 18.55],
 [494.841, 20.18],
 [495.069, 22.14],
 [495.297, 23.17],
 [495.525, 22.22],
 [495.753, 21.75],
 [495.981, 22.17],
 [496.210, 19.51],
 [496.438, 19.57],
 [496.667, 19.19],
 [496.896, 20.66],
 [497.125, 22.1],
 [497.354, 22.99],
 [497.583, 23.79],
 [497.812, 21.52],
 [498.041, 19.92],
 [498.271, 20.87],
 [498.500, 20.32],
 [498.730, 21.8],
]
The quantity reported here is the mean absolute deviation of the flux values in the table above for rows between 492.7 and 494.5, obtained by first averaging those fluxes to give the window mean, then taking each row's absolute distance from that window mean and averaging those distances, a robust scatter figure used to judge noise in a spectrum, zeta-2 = 2.6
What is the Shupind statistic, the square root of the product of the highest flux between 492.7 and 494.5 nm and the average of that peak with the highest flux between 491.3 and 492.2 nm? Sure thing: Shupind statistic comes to 22.3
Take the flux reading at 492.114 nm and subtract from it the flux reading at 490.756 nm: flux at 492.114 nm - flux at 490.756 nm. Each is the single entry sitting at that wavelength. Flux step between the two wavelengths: -3.7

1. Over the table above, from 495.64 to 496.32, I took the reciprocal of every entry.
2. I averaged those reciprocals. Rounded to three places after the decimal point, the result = 0.047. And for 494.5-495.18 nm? 0.050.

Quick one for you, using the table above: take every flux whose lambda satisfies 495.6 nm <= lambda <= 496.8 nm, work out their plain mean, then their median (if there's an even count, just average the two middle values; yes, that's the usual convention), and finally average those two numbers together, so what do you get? 20.0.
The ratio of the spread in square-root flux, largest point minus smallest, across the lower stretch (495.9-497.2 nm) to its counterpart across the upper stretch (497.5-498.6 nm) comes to 0.8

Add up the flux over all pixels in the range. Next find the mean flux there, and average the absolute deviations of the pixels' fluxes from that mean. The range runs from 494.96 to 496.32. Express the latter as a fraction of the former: 0.006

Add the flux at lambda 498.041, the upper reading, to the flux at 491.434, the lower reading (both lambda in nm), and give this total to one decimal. 38.0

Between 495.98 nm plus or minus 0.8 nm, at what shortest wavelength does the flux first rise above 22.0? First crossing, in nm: 495.297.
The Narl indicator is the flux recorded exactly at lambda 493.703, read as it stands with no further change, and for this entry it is 23.37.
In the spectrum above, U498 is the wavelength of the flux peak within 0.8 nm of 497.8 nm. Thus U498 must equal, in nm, 497.583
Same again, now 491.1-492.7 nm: 491.434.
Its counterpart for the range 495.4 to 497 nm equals 495.525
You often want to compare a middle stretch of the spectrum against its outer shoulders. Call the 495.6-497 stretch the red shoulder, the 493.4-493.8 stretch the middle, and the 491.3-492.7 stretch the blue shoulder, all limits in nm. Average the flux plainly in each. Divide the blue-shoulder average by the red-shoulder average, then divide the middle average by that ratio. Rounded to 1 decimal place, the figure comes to 29.3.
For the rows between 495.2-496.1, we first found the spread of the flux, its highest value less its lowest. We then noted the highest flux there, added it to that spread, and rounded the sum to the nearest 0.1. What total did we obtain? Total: 24.6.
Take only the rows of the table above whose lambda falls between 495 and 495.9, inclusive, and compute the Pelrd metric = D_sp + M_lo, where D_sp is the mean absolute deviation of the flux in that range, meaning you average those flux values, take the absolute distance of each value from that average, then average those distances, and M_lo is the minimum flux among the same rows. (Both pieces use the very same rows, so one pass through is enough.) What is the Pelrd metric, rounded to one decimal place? 22.2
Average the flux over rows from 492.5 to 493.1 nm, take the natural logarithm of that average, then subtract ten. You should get -7.27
